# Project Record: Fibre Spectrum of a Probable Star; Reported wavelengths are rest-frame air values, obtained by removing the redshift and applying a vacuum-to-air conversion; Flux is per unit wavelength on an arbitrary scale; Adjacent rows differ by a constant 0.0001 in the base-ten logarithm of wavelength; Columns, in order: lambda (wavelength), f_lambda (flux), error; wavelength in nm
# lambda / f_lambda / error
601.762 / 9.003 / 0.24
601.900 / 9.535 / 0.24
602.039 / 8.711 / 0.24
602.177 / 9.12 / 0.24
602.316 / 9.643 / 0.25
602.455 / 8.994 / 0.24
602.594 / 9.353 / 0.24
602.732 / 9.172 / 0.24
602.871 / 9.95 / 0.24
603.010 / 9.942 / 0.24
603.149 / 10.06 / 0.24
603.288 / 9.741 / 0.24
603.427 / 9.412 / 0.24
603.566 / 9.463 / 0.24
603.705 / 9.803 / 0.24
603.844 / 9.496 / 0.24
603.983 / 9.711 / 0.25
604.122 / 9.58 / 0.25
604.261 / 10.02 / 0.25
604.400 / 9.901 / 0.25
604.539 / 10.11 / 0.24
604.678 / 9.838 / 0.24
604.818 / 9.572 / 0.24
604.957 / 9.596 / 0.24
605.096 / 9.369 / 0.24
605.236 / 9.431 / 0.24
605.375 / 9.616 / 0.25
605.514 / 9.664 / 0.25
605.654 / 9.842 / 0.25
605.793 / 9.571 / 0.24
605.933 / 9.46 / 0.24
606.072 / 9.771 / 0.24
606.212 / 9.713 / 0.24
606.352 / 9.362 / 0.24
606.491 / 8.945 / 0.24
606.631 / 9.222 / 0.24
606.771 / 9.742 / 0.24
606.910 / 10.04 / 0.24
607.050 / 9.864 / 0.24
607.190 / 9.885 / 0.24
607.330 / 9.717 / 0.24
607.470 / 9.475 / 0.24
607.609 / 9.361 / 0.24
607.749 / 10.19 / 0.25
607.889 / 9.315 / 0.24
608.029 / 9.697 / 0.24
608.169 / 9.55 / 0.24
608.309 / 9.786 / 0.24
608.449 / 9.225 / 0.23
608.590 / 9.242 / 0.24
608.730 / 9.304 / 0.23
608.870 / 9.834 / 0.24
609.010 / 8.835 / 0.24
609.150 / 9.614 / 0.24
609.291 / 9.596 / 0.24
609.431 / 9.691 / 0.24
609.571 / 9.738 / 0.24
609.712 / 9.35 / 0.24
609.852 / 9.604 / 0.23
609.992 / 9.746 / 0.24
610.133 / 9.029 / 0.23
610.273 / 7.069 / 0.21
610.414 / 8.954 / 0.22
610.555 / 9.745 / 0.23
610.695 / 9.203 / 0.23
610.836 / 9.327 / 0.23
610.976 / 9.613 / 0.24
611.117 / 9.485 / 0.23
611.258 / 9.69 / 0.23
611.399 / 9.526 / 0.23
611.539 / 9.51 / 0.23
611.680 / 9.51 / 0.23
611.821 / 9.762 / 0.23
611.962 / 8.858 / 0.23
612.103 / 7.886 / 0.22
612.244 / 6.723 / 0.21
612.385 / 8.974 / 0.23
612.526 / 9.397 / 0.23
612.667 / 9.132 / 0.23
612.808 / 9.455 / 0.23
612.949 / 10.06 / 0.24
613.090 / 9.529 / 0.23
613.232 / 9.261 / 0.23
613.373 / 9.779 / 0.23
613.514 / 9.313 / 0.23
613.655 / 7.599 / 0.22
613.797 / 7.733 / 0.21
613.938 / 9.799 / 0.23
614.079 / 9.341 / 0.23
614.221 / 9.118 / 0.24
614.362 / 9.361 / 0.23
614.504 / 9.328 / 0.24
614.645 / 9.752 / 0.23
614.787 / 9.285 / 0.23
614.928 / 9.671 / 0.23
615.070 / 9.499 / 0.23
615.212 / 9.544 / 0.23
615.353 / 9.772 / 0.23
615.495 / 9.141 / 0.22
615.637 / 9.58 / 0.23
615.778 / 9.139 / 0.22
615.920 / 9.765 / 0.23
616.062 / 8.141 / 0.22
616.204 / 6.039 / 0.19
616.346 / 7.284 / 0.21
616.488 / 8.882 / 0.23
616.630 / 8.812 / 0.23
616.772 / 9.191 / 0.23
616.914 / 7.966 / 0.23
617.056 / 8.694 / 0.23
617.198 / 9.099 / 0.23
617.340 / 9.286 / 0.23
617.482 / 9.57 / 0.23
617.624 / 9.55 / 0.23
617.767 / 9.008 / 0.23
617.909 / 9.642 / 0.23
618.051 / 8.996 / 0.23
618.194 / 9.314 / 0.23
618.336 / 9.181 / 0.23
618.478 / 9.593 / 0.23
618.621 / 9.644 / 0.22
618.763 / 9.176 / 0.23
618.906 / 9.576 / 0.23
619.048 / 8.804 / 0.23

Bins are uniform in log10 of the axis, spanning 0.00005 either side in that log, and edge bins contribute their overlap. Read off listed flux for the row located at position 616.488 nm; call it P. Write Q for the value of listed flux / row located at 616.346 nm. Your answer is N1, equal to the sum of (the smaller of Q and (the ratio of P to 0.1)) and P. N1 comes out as 16.2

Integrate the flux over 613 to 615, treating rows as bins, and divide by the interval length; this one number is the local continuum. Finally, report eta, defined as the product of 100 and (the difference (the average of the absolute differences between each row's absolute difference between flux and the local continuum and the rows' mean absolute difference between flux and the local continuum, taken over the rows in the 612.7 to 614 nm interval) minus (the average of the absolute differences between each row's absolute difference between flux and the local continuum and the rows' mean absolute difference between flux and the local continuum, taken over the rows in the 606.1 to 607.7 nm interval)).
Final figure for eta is 22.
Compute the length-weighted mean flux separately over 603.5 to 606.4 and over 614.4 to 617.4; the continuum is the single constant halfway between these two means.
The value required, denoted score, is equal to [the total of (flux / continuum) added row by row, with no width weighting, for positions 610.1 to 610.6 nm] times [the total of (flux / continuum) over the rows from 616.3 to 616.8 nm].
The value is 13.7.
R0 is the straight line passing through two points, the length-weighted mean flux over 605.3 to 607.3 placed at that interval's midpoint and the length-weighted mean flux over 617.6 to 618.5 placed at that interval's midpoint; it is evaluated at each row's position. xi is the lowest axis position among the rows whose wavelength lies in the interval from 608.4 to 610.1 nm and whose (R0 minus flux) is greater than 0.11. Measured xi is 608.449 nm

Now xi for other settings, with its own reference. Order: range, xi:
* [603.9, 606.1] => 605.096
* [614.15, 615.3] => 614.221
